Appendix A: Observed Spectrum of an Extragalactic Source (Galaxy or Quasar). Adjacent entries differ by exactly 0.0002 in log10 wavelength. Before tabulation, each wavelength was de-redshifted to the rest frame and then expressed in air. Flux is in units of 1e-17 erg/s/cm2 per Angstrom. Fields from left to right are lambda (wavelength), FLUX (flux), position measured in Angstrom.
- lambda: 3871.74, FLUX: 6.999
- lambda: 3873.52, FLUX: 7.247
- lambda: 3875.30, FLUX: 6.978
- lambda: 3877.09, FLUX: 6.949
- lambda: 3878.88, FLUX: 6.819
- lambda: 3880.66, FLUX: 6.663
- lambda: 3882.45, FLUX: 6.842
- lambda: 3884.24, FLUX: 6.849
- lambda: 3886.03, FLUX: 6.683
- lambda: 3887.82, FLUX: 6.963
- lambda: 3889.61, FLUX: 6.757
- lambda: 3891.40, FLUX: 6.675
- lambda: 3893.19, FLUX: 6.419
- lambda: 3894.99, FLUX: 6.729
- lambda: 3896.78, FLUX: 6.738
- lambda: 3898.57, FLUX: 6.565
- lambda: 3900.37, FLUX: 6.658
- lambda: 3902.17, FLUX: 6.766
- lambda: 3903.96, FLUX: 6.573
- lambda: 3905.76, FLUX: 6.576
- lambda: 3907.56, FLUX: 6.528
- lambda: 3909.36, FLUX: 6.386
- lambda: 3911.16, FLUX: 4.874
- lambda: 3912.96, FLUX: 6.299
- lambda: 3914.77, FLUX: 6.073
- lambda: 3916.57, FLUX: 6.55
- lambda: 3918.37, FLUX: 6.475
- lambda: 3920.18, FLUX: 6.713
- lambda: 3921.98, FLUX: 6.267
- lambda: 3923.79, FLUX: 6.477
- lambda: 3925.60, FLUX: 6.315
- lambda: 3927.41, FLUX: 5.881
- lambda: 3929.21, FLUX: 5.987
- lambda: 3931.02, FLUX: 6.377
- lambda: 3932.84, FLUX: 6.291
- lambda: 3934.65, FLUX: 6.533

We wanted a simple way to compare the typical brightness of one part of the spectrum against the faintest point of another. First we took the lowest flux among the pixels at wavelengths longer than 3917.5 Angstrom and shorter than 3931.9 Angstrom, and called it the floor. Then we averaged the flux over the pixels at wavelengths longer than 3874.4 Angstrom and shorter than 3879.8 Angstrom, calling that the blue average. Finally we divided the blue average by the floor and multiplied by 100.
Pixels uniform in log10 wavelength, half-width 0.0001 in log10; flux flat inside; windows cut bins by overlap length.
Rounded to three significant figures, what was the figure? 118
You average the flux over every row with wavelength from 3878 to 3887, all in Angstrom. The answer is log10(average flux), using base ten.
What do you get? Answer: 0.831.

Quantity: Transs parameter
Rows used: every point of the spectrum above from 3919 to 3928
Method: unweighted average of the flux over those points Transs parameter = 6.3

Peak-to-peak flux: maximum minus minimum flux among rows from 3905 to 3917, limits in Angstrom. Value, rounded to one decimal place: 1.7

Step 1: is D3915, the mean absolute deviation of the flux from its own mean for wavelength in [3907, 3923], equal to 0.34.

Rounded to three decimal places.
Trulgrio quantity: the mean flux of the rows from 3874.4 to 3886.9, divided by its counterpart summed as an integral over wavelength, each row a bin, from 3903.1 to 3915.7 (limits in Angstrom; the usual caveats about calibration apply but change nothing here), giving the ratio 0.088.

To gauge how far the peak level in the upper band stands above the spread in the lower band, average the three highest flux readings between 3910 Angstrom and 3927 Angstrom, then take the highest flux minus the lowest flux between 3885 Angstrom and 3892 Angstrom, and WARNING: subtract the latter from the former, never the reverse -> 6.29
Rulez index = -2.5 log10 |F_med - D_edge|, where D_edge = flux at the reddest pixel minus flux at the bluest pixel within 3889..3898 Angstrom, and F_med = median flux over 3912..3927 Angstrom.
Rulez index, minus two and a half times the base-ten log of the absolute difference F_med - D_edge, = -2.02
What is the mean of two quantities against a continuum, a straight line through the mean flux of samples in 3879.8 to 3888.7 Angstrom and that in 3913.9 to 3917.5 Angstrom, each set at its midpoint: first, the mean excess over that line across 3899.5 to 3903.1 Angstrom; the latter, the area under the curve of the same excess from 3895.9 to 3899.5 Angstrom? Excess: 0.2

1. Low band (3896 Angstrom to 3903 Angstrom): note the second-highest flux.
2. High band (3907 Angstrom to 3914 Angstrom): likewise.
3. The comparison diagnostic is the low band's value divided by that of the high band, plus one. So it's 2.06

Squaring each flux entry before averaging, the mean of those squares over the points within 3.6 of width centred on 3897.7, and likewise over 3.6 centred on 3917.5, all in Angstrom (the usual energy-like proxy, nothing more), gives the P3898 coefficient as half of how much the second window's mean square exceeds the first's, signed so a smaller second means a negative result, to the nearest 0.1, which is -0.9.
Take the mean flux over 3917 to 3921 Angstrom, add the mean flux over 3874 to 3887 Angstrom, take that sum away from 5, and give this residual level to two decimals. -8.42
